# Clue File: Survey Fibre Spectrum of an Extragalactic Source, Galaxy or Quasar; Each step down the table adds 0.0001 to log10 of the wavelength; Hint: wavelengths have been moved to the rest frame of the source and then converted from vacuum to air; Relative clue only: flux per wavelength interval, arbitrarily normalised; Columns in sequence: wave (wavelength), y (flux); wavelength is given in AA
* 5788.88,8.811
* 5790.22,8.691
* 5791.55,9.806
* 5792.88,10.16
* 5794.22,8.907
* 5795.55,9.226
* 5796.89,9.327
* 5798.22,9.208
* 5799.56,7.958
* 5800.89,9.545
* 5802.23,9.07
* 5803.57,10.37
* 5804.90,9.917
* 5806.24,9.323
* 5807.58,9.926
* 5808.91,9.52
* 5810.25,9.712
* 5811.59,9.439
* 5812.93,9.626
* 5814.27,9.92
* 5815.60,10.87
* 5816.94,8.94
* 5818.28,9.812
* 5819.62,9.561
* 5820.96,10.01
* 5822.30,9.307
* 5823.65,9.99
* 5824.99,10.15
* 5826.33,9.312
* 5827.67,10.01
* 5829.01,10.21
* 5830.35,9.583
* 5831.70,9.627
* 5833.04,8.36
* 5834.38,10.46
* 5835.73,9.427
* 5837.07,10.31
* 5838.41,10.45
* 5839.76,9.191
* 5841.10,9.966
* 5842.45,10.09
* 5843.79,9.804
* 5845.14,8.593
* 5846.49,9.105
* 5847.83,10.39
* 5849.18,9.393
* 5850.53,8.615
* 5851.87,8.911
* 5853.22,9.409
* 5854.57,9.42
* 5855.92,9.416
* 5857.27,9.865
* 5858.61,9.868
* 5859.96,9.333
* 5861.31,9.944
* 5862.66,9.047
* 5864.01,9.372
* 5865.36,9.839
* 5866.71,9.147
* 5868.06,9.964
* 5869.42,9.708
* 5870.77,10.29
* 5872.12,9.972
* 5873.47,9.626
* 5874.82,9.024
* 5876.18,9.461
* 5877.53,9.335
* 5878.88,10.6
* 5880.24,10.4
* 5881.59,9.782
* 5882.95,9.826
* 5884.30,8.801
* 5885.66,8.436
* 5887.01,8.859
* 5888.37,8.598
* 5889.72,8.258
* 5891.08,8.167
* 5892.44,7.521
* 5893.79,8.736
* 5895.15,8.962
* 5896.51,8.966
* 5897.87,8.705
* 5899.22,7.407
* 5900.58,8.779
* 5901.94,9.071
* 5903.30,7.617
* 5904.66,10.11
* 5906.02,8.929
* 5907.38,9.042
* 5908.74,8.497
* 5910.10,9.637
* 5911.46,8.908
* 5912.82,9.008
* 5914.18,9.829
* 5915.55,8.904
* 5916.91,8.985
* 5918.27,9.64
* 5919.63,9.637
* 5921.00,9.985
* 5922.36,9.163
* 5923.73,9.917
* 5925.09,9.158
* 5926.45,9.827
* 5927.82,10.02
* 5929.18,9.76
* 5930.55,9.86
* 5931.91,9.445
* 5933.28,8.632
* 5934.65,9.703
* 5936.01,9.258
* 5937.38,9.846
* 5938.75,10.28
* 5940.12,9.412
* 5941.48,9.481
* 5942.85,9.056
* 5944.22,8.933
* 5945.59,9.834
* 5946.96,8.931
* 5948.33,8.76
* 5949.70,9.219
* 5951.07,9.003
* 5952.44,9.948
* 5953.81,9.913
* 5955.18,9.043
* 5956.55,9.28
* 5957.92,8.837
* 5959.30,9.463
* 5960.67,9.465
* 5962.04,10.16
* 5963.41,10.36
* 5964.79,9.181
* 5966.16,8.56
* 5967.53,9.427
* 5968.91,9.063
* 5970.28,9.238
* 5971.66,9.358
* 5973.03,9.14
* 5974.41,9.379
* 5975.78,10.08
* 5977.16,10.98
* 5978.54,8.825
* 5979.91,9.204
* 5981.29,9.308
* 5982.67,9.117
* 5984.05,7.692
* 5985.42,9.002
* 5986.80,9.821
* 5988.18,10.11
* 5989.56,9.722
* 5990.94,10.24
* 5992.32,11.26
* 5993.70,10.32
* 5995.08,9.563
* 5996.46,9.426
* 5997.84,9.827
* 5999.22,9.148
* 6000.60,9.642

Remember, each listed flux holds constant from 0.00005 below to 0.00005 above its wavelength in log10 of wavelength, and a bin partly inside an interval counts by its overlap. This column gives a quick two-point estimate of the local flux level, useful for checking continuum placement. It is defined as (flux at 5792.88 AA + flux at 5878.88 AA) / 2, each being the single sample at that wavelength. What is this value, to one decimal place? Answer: 10.4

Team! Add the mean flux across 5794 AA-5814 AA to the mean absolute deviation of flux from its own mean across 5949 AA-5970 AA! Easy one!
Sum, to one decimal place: 9.8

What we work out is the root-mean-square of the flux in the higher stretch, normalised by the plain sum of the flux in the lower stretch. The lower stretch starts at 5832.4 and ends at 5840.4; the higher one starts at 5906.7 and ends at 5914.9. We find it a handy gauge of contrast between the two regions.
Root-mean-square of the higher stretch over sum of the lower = 0.157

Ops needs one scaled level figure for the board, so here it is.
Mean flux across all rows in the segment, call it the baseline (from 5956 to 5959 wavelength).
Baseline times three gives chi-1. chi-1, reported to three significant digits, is 27.2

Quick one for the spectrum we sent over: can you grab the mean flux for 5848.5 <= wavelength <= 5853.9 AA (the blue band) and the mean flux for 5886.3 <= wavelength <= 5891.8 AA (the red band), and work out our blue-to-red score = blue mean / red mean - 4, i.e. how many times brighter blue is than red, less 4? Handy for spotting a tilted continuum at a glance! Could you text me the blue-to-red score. -2.928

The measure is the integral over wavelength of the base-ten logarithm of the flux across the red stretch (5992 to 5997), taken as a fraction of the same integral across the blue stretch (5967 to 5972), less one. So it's 0.04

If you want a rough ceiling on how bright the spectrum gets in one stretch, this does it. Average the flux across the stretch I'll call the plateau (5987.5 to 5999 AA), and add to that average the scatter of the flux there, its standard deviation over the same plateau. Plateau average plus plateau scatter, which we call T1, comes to 10.6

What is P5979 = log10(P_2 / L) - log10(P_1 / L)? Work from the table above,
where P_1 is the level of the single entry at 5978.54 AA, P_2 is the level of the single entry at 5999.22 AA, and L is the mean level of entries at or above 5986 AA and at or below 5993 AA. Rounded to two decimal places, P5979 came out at 0.02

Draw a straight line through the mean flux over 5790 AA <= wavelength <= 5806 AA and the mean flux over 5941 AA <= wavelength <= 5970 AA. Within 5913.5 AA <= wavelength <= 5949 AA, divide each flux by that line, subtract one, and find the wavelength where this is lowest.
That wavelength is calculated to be 5933.28 AA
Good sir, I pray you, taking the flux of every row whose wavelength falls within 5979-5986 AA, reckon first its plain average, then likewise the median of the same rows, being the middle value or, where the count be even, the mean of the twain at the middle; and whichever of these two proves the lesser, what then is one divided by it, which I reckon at 0.113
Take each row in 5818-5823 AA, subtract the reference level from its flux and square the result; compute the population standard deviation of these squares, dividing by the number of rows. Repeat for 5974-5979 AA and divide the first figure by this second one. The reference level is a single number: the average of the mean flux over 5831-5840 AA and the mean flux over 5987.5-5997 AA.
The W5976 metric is 0.3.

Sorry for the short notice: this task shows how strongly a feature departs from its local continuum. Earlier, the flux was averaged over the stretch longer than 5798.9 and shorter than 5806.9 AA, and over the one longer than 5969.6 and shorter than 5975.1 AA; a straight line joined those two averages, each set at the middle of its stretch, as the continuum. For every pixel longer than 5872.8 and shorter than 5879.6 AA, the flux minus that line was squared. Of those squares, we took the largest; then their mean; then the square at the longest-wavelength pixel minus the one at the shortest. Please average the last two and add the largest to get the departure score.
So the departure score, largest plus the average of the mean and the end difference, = 2.6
